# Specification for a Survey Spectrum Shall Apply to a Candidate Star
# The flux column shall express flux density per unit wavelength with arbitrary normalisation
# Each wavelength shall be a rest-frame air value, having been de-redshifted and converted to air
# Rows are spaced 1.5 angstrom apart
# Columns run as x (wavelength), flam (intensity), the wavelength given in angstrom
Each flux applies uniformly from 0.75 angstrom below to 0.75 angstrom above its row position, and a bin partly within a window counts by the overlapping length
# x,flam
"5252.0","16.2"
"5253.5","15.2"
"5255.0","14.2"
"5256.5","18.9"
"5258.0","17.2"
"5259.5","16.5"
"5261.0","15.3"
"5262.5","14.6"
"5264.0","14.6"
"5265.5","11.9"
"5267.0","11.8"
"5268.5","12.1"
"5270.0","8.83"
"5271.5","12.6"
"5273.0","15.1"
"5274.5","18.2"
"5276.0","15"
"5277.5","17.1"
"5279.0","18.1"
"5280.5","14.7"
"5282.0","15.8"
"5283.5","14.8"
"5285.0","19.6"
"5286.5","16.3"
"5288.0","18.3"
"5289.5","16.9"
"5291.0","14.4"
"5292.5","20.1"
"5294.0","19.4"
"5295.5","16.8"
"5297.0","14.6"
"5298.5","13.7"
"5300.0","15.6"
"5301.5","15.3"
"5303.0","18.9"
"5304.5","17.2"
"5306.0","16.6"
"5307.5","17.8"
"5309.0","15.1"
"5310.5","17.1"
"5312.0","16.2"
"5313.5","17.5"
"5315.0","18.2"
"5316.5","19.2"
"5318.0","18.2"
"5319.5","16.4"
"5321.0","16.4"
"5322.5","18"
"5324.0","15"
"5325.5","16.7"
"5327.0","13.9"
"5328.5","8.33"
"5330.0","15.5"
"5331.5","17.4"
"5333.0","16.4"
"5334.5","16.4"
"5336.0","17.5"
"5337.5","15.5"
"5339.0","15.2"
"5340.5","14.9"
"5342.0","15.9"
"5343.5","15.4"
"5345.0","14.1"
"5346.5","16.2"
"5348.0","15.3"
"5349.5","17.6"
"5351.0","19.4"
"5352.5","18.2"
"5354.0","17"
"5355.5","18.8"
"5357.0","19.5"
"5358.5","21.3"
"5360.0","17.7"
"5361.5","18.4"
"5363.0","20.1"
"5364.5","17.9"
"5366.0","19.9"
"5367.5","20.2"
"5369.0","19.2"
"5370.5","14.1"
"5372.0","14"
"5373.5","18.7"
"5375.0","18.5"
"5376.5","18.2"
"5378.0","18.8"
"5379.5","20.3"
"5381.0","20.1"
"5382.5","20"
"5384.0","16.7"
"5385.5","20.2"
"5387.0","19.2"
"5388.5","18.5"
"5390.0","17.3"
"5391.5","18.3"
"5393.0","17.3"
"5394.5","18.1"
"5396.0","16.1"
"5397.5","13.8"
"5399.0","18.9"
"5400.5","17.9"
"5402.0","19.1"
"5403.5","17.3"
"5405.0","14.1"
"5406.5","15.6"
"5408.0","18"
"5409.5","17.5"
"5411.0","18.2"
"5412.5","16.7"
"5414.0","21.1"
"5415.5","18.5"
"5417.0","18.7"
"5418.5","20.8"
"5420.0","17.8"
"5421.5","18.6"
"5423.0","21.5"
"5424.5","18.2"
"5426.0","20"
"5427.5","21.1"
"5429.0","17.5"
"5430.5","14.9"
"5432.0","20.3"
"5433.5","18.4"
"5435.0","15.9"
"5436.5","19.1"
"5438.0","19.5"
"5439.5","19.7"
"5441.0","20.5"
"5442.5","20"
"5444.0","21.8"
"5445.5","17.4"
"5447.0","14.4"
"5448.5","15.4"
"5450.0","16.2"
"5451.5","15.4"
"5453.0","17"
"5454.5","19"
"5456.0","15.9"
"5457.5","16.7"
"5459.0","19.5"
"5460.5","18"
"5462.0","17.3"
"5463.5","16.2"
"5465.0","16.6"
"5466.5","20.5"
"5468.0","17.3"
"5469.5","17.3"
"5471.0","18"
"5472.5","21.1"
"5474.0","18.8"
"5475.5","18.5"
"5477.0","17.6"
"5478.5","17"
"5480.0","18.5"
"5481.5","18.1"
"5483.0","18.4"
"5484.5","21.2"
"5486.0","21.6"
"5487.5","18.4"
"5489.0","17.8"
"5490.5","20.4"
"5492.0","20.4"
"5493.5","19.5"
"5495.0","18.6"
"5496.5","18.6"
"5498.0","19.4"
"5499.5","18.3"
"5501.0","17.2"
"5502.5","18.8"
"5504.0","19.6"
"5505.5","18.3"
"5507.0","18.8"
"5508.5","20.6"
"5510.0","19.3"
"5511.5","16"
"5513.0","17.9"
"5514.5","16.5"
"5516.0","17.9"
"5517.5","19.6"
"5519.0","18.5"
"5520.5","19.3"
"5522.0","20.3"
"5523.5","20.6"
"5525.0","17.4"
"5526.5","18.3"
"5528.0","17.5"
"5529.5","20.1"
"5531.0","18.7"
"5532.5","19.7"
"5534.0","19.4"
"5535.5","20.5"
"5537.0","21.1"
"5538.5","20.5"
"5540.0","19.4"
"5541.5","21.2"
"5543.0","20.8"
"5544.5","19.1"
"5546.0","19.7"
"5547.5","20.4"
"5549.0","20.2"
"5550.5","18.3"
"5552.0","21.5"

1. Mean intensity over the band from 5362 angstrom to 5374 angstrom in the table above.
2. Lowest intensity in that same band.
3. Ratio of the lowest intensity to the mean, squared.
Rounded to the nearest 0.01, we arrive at 0.60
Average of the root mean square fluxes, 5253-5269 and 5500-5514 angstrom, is 16.7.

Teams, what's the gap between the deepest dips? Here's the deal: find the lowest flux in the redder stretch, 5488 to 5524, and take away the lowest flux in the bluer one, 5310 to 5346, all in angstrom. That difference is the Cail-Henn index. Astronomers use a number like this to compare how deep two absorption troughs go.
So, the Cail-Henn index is 7.7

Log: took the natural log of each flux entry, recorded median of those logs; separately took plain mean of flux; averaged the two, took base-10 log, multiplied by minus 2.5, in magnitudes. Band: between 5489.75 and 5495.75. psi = -2.64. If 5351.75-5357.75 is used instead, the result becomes -2.57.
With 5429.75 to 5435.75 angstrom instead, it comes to -2.51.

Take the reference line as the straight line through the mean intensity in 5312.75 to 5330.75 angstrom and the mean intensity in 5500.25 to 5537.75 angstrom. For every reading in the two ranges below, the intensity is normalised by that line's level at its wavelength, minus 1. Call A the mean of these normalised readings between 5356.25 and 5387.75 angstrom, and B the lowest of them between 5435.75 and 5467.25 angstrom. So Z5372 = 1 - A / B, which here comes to 1.6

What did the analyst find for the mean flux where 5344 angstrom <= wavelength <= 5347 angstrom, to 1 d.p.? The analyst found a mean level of 15.1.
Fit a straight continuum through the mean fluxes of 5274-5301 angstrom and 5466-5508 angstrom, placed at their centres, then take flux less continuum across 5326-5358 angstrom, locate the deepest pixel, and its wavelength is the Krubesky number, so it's 5328.5 angstrom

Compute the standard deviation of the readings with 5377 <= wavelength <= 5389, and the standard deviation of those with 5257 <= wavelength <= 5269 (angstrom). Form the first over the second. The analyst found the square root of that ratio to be 0.76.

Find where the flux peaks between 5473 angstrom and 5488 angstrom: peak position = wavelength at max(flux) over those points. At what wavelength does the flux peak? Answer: 5486.0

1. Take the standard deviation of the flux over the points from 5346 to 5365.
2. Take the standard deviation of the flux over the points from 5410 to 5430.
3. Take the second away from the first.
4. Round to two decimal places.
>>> 0.04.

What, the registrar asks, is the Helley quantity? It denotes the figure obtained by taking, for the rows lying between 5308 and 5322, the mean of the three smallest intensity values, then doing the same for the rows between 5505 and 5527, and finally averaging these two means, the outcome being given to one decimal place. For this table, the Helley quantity 16.3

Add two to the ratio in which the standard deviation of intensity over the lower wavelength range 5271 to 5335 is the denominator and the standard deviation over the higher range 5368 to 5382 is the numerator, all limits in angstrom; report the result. 3.1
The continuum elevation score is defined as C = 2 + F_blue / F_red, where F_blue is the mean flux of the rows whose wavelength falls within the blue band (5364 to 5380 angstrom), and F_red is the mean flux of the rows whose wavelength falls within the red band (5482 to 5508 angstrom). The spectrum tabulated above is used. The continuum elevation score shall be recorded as 2.95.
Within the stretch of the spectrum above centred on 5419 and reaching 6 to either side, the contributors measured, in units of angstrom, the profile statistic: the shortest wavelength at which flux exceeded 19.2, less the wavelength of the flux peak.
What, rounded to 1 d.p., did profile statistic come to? -9.0 angstrom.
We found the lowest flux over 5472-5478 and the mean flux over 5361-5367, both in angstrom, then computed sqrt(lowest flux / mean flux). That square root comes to 0.96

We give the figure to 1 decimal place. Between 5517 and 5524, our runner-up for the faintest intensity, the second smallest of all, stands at 19.3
